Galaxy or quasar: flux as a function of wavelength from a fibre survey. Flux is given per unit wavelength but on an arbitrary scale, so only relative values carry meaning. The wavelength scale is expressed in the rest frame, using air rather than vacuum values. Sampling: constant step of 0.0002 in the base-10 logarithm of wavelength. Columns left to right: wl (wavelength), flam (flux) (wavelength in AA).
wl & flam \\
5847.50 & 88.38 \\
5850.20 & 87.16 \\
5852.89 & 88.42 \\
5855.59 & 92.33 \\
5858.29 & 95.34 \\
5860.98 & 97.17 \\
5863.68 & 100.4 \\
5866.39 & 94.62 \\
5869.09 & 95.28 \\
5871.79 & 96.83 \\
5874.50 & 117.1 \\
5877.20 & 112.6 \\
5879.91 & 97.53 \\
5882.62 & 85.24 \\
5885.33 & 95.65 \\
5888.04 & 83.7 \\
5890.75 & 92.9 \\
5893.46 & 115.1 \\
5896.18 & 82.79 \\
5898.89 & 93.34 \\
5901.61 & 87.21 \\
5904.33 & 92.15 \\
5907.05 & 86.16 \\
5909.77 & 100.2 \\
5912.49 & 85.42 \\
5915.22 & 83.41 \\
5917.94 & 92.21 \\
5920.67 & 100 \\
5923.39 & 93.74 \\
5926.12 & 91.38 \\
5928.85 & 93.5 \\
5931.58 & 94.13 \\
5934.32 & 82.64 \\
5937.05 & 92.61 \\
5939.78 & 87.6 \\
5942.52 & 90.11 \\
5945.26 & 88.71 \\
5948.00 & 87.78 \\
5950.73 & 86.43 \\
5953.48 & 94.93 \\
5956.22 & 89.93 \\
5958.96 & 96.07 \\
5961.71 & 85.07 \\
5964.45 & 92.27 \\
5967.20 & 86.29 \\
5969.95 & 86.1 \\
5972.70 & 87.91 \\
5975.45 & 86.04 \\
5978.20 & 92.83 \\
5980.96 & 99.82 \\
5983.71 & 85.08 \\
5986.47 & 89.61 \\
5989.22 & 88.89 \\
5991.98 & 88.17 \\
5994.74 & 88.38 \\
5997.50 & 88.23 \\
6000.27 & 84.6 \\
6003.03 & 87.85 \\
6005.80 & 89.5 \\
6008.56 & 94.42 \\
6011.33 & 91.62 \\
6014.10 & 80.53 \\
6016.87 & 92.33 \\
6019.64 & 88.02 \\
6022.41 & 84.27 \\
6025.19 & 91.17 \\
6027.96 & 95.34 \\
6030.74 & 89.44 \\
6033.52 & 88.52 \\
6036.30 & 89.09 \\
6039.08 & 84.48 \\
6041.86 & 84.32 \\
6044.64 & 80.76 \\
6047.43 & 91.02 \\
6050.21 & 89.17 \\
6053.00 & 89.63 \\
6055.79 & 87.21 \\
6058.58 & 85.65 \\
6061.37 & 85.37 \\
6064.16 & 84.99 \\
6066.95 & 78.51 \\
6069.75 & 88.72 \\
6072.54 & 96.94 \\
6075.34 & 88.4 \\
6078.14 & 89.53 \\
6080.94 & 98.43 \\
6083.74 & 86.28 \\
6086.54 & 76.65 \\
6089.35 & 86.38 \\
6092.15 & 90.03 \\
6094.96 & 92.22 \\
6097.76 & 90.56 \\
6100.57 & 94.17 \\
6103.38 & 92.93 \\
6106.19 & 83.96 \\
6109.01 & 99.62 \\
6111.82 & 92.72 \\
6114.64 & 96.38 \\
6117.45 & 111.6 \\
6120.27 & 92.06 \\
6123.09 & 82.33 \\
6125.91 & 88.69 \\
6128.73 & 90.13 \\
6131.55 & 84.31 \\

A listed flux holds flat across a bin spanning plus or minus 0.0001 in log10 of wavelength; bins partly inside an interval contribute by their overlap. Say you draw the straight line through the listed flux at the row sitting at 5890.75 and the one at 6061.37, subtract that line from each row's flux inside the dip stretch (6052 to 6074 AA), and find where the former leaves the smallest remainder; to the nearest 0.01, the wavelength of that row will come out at 6066.95 AA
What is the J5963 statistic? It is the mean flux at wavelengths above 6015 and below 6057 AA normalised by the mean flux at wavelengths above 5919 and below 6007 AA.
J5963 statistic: 0.98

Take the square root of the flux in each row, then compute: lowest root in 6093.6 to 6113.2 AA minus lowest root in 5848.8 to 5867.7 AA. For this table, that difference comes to -0.17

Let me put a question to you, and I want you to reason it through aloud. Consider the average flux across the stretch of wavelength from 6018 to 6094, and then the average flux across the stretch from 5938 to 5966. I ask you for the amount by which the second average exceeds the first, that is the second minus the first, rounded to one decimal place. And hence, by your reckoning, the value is 2.2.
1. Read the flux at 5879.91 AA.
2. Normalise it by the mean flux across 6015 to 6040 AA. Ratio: 1.09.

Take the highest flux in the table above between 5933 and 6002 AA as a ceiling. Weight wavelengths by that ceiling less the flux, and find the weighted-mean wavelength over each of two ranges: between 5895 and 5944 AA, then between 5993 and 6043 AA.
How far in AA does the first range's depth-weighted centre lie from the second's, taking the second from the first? -100.1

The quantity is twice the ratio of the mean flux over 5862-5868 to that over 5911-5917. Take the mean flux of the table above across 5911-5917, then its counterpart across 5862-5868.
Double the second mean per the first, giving 2.3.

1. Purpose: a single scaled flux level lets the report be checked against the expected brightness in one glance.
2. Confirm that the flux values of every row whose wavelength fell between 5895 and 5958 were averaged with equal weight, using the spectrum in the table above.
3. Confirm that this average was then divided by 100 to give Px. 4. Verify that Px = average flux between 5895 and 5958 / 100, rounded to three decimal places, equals 0.903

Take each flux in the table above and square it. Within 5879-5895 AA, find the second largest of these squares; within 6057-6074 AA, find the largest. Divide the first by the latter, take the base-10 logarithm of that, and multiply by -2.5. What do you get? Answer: -0.013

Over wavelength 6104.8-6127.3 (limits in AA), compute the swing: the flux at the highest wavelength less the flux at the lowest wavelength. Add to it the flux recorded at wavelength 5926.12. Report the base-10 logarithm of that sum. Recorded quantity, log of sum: 1.98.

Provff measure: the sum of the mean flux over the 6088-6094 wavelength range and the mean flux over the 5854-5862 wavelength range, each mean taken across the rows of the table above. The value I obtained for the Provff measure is 183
